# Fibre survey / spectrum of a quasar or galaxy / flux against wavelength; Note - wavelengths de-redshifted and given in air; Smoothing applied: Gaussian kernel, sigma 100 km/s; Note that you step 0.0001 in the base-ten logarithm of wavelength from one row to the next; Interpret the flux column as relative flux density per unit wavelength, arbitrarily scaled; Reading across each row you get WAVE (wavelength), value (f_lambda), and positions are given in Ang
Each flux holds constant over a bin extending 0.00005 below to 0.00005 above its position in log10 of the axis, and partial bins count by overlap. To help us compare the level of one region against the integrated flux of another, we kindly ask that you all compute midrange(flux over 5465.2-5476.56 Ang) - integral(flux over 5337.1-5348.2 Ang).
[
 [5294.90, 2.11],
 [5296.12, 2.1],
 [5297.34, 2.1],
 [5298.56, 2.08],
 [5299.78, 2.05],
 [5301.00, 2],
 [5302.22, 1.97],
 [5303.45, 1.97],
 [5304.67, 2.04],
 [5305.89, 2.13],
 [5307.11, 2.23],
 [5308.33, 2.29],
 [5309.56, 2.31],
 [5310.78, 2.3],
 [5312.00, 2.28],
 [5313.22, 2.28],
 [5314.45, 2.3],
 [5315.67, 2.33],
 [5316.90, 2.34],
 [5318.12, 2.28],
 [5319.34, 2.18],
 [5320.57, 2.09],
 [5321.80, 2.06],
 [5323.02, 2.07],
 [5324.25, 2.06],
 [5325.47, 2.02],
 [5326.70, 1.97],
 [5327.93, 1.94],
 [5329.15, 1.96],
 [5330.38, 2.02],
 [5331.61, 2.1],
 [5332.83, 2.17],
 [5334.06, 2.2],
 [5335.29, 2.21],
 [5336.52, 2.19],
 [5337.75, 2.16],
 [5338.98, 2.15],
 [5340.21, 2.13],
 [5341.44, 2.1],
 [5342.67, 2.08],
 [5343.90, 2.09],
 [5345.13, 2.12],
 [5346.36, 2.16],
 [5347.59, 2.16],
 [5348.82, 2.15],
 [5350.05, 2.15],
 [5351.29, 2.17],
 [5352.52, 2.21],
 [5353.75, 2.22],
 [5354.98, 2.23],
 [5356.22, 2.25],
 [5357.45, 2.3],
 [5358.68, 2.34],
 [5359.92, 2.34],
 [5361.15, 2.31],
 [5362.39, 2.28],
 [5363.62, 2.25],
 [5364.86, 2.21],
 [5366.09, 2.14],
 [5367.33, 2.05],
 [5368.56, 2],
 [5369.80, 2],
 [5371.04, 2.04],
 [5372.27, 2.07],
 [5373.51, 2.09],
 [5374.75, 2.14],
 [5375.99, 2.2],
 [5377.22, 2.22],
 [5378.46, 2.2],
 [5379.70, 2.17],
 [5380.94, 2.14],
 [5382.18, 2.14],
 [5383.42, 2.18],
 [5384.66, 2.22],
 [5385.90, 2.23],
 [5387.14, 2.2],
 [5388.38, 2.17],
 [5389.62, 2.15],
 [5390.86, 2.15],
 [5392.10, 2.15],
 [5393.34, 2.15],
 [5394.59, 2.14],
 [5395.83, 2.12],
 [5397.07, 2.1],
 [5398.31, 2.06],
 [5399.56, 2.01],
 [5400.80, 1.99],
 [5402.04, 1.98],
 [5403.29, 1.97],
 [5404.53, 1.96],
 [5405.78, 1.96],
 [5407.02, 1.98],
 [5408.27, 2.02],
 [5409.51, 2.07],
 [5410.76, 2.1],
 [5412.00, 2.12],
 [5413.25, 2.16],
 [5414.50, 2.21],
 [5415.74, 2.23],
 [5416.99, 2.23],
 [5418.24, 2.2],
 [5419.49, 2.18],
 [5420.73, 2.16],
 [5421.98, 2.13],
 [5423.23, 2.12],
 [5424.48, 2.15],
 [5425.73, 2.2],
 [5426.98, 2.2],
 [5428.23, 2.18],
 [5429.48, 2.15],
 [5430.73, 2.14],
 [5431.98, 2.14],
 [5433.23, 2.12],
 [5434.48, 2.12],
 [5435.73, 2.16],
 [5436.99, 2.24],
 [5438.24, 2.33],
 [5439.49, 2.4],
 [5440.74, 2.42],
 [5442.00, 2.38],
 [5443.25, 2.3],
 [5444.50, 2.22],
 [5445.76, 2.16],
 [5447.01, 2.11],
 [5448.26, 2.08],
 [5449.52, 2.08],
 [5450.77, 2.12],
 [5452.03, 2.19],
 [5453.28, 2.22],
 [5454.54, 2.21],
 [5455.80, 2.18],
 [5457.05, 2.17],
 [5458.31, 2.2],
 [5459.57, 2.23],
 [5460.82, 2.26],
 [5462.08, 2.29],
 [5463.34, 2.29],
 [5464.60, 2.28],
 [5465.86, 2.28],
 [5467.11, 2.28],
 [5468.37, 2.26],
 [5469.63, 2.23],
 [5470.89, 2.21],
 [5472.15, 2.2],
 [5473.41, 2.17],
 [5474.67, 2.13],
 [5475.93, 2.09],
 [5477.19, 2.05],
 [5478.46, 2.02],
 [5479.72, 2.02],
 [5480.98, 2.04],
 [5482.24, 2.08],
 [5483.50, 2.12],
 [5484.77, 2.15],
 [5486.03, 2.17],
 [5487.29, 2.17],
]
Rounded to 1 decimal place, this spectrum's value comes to -21.4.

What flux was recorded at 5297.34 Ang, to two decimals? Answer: 2.10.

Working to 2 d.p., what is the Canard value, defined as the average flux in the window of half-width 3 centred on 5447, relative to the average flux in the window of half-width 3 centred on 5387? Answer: 0.97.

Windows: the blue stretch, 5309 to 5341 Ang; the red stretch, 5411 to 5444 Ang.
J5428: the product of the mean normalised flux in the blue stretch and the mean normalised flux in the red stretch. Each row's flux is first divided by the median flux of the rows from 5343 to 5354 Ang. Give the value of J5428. 1.02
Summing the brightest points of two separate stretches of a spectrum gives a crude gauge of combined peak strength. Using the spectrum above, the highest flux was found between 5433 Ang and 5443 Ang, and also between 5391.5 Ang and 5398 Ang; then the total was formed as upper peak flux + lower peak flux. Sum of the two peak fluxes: 4.57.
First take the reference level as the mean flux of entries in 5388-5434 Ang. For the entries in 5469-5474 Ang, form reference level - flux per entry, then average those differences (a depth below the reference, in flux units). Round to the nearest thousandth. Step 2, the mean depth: -0.088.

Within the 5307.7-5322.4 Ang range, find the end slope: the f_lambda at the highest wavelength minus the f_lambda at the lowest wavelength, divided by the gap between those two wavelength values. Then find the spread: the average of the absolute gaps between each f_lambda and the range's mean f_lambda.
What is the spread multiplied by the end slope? -0.0012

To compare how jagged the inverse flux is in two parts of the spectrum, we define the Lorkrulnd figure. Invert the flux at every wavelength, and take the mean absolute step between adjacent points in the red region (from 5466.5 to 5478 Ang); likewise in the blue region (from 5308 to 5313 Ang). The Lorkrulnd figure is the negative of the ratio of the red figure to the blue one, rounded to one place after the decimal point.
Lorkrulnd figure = -1.9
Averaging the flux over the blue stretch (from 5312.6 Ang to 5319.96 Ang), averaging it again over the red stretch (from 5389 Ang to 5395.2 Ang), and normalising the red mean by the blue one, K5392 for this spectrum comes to 0.940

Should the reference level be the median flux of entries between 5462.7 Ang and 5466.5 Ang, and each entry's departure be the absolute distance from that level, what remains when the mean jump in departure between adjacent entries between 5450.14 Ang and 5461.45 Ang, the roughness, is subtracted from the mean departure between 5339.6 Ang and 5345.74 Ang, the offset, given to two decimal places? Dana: 0.15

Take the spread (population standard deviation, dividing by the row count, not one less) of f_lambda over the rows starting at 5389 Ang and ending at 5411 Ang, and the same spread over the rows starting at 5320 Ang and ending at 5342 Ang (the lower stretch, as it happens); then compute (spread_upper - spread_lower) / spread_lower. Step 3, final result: -0.10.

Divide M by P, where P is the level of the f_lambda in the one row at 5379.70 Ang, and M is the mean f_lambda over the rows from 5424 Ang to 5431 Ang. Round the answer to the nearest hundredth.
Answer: 1.00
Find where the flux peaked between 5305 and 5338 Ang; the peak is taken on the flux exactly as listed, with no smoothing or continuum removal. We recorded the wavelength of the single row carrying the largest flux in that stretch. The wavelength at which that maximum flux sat 5316.90 Ang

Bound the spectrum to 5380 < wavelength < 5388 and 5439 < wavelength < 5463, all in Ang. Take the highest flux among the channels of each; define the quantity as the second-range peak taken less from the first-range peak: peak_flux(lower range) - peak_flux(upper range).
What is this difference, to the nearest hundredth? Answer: -0.19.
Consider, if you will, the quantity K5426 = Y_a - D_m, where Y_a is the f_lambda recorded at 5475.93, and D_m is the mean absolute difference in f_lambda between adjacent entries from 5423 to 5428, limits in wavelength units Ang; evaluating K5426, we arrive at 2.06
